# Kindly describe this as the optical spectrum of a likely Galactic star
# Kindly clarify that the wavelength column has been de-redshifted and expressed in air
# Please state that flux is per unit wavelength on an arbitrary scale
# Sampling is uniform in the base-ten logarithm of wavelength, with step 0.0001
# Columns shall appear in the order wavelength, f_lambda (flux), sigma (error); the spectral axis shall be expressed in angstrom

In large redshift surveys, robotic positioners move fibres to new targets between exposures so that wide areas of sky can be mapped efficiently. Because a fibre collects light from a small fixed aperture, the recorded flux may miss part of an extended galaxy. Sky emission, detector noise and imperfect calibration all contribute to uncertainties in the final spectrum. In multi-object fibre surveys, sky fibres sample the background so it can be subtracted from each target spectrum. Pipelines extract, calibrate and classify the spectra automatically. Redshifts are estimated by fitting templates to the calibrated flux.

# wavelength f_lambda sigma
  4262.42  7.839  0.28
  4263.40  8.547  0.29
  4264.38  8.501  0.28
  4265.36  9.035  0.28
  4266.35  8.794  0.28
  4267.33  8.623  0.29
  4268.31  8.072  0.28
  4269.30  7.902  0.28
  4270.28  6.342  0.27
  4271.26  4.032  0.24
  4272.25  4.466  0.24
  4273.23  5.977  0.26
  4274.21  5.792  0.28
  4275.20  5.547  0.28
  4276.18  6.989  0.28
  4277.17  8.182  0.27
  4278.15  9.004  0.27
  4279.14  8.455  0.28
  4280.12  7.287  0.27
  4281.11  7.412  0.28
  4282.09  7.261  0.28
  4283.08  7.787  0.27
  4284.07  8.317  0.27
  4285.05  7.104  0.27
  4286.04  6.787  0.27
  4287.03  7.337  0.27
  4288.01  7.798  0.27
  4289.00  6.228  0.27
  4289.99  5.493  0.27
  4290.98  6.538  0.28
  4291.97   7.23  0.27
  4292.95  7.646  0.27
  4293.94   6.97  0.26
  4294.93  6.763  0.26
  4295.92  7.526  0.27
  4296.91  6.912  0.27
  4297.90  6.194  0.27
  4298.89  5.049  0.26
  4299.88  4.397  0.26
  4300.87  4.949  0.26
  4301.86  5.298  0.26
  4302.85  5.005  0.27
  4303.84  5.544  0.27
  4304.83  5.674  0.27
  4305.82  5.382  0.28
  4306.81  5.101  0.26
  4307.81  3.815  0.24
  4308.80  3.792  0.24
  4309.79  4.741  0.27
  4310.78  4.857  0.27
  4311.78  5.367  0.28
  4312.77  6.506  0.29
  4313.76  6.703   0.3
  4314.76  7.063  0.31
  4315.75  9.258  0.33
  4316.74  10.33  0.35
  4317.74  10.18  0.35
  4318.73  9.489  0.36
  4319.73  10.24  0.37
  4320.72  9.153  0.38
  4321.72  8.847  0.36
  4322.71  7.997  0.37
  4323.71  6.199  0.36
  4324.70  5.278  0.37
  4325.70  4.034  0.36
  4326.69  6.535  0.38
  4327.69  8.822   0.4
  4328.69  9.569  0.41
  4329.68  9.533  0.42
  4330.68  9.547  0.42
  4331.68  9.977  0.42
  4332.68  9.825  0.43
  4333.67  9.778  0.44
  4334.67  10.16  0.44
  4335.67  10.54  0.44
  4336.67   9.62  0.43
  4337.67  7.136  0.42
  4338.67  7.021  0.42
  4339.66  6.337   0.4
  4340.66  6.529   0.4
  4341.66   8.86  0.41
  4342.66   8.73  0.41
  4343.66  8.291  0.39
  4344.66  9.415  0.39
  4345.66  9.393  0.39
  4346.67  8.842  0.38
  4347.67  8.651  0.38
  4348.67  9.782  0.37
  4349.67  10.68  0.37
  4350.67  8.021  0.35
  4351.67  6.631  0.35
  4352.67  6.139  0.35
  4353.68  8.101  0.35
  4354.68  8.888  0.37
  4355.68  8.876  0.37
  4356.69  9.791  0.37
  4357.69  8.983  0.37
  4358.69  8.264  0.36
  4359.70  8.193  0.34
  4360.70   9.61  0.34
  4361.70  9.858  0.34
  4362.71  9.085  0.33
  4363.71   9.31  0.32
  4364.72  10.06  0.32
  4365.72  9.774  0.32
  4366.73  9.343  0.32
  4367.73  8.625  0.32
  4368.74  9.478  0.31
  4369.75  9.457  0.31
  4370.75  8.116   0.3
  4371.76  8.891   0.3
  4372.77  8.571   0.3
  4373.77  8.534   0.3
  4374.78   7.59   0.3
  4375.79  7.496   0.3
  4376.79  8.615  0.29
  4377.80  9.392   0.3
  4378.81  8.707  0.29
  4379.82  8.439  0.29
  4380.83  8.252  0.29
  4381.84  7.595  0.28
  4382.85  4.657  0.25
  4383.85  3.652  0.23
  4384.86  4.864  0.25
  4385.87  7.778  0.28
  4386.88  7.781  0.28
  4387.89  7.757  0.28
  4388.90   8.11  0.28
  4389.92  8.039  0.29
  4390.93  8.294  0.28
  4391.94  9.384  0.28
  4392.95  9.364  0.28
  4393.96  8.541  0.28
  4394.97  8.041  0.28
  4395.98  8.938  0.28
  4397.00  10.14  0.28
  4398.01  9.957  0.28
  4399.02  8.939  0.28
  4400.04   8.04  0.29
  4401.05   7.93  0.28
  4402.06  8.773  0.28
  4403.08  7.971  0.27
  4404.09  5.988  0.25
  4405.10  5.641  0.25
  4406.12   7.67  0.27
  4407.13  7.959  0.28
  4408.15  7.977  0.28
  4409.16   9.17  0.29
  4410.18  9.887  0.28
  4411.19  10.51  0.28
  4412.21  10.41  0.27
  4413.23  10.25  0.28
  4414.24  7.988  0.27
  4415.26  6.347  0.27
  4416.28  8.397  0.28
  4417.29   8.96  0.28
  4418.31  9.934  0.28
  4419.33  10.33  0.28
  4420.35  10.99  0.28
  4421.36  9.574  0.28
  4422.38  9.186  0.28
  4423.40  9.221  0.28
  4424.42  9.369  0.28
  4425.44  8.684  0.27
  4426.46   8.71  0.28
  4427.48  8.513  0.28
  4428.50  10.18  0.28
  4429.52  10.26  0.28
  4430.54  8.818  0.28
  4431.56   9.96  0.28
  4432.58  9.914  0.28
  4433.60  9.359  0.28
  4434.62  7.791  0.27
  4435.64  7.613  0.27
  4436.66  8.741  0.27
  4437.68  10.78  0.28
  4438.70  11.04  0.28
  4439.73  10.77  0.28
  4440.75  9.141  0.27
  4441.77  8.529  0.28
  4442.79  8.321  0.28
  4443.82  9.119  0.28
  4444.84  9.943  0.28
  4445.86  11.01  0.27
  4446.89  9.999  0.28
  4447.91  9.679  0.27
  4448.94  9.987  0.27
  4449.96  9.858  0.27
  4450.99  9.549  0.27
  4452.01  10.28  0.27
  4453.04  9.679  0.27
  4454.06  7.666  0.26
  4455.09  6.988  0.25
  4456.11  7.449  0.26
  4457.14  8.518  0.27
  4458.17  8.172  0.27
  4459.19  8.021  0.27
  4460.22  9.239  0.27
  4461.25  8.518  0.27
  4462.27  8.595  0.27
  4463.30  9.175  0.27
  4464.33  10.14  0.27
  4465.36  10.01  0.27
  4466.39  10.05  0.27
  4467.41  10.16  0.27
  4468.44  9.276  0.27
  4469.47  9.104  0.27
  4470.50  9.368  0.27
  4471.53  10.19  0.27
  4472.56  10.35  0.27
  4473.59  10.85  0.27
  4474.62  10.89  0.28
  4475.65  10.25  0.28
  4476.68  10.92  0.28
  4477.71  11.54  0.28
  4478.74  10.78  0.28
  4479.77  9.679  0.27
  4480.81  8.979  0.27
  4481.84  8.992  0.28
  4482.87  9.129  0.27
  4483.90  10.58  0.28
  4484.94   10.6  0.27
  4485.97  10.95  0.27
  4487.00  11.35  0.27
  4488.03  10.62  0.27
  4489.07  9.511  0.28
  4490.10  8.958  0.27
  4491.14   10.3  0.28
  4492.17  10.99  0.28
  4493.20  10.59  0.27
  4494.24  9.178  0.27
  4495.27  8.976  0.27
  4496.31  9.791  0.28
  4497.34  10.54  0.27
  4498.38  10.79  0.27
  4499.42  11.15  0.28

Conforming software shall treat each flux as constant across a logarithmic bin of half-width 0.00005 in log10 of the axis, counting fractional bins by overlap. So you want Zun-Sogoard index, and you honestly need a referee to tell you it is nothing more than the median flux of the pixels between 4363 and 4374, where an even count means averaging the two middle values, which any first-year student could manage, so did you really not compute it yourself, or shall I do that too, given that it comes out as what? 9.31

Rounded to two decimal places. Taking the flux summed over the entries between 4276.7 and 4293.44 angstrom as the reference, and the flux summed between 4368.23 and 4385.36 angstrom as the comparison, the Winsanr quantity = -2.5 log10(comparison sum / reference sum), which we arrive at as -0.05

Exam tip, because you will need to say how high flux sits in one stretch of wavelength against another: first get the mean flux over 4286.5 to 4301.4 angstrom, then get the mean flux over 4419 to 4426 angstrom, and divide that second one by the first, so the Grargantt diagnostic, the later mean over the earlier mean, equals 1.5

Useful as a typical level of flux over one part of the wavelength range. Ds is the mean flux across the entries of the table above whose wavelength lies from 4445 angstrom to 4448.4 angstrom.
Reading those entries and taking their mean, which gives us 10.2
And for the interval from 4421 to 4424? 9.3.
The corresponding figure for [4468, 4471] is 9.2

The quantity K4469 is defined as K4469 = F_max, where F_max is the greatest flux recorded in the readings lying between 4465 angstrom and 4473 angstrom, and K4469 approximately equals 10.35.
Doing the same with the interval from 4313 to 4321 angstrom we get 10.33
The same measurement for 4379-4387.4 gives 8.439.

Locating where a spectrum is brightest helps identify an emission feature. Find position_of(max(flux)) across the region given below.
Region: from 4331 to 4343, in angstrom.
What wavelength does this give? 4335.67 angstrom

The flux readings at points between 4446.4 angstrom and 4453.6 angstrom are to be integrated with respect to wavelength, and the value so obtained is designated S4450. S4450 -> 71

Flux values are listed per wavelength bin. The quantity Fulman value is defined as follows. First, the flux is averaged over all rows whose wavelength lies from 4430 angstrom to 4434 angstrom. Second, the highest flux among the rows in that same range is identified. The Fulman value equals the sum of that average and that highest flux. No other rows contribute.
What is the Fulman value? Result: 19.5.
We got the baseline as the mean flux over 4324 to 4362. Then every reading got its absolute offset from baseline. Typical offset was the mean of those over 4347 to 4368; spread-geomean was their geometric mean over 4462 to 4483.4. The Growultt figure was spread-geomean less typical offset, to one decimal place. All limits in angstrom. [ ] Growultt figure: 0.2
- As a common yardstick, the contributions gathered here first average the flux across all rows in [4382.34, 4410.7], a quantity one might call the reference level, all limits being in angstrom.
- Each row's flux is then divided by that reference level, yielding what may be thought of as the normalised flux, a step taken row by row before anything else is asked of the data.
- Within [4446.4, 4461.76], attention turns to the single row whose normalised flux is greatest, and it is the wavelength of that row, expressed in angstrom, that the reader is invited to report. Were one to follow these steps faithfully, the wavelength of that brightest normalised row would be 4452.01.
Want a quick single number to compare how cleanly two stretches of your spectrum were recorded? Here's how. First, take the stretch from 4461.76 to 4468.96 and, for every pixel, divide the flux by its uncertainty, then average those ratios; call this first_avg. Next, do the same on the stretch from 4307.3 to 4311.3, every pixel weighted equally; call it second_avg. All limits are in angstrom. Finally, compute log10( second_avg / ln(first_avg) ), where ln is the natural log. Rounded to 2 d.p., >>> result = 0.67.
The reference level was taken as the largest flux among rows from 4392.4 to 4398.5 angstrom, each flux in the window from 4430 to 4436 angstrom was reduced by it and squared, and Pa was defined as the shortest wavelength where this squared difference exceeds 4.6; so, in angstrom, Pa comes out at 4434.62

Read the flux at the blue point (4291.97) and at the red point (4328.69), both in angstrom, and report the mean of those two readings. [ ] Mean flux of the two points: 8.4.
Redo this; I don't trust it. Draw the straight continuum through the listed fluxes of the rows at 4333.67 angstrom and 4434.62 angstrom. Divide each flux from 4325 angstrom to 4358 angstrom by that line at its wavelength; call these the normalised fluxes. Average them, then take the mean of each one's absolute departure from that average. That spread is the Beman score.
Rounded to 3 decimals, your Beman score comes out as 0.122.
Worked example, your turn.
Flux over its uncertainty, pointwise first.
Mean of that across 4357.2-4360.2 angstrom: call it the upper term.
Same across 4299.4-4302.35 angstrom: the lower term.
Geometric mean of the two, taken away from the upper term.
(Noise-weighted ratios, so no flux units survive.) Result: 3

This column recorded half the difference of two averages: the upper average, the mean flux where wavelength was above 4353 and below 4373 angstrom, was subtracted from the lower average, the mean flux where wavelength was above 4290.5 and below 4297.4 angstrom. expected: -1.0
